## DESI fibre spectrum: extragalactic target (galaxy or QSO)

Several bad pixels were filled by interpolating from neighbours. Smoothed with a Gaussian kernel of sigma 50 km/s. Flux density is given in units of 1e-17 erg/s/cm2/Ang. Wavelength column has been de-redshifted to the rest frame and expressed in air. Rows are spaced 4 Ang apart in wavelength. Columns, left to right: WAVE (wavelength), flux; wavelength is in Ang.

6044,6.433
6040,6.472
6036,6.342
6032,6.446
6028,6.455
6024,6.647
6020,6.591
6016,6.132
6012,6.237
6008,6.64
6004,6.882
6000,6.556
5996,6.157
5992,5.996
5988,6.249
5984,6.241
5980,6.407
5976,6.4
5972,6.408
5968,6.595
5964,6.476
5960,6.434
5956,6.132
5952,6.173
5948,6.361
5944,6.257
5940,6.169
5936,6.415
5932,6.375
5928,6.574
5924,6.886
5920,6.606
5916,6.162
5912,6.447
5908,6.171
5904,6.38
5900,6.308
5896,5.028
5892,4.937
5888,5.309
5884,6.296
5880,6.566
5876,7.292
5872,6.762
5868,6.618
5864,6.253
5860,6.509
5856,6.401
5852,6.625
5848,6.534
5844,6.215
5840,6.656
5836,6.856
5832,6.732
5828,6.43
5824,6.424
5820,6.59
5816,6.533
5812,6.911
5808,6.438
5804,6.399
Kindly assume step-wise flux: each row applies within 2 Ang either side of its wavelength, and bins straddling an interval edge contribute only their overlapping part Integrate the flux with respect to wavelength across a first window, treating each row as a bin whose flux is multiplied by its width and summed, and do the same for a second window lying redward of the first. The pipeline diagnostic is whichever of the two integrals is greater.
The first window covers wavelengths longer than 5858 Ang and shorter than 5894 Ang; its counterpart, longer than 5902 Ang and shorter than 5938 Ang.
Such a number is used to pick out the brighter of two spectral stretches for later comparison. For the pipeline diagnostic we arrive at 232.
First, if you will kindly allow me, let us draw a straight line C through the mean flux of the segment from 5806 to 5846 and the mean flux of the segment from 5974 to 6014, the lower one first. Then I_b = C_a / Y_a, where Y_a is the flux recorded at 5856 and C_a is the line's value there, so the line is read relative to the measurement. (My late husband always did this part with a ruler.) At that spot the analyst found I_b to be 1.022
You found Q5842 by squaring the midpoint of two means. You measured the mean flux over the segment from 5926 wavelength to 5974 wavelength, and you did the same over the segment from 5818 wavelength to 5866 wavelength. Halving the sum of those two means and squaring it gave 41.5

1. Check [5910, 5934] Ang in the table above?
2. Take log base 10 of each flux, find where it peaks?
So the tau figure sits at 5924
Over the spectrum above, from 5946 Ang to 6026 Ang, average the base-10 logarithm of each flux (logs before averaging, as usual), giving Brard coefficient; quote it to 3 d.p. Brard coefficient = 0.805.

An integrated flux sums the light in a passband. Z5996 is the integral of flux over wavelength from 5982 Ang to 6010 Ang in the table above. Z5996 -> 179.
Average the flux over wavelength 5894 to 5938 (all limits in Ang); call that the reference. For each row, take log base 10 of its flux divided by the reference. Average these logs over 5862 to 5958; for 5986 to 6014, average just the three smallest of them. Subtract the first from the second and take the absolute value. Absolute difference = 0.008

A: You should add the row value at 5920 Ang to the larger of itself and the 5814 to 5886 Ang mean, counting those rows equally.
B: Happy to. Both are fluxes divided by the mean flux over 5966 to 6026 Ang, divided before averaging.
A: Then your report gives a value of 2.06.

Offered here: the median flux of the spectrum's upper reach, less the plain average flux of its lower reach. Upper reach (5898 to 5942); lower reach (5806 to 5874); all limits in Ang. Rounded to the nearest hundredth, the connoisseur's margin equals -0.18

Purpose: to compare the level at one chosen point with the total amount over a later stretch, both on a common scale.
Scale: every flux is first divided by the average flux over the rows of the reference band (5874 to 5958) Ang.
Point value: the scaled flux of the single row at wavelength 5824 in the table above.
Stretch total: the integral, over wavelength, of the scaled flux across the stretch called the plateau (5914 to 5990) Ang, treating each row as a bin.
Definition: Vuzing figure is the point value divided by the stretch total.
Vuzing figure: 0.0132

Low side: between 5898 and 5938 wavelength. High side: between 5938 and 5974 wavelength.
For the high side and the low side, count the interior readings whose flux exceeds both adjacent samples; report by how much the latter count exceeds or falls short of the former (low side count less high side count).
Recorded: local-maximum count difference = 1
